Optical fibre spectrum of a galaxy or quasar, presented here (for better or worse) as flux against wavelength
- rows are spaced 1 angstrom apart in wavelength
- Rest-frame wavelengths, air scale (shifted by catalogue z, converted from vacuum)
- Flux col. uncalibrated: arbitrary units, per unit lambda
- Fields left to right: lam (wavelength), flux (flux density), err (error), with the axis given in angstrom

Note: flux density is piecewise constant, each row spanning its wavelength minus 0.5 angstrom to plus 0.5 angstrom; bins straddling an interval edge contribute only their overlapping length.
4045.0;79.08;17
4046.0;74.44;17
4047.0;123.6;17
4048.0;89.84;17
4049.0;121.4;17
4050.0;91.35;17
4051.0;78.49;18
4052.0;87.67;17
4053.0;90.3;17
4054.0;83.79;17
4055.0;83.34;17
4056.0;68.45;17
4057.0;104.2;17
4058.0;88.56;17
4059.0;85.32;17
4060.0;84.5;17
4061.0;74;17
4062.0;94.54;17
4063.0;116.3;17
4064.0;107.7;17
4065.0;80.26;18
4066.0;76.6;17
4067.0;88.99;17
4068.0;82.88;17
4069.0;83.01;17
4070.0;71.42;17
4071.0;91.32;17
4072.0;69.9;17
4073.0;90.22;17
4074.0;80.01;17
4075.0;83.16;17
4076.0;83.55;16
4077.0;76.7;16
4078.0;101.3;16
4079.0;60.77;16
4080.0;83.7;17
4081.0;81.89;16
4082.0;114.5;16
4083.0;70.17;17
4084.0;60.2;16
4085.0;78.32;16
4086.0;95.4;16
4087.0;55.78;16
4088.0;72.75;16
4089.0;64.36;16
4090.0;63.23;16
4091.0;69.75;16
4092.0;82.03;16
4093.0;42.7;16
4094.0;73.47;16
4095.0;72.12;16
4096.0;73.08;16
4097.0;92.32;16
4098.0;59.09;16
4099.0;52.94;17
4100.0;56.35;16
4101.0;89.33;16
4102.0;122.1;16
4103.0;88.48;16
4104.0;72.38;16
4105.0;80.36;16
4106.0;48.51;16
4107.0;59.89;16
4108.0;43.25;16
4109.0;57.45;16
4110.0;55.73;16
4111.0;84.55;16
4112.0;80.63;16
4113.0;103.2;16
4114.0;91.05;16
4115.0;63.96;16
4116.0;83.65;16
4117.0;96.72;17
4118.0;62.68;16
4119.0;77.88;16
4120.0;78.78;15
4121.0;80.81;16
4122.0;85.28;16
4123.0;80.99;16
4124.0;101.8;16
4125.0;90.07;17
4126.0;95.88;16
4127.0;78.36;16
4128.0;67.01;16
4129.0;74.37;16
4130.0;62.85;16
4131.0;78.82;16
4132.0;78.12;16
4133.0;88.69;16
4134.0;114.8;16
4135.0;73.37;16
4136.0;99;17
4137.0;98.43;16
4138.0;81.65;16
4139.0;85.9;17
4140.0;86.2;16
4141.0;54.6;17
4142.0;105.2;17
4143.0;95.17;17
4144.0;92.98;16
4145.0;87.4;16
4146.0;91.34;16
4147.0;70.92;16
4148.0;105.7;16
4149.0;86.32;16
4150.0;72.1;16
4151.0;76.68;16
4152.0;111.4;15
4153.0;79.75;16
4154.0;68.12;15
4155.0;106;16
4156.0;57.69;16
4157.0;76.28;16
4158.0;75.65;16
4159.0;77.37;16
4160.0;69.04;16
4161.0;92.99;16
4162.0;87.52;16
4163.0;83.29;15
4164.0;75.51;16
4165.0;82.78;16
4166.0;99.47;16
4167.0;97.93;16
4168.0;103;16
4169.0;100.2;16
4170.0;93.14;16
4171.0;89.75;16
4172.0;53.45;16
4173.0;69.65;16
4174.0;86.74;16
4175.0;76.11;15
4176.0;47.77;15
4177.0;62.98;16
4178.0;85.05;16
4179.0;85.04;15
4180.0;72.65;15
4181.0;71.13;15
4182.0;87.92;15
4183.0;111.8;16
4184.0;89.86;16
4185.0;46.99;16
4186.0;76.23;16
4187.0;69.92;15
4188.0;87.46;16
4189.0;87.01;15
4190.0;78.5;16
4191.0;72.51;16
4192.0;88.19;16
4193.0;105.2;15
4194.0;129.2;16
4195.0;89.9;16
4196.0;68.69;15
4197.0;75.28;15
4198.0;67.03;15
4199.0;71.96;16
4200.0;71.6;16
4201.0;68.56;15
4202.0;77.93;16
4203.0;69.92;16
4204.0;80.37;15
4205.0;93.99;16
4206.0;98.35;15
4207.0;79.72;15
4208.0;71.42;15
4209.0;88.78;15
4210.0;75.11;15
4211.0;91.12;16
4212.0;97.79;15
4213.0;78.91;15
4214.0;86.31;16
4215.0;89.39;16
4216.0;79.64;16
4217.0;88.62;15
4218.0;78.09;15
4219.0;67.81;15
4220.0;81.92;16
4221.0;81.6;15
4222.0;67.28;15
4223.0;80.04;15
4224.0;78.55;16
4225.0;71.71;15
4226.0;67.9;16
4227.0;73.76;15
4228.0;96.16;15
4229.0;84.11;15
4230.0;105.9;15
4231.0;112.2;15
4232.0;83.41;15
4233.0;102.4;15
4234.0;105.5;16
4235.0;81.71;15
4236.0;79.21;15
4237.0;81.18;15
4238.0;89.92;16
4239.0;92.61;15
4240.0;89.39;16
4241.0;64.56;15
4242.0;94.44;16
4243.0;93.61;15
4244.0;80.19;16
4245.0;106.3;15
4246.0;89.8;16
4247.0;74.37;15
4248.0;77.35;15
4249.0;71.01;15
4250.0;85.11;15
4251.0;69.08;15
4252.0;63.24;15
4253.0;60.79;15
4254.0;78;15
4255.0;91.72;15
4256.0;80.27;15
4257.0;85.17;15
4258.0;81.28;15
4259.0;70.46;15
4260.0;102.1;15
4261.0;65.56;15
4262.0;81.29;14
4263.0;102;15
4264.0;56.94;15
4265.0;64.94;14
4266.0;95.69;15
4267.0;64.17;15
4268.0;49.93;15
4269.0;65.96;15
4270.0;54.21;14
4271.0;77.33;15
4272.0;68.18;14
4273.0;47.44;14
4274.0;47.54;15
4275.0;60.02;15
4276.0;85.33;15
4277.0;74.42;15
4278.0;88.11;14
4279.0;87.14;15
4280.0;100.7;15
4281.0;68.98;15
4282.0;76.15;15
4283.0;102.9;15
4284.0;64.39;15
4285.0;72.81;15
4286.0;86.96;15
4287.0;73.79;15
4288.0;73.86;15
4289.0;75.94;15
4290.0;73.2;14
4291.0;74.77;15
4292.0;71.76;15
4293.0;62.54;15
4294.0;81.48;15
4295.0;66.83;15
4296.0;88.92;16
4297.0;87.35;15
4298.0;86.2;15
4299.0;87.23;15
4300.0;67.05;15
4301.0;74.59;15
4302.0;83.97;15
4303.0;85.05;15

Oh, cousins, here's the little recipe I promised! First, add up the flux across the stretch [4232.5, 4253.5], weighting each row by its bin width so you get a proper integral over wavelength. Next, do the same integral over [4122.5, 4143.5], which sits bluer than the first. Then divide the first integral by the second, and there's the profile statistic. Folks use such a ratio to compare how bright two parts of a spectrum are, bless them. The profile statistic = 0.98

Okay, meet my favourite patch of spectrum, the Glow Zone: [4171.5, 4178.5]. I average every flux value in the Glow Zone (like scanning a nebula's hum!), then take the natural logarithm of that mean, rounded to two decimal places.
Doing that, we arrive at 4.23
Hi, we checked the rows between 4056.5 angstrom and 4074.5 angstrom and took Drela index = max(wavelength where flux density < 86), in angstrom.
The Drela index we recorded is 4074.0 angstrom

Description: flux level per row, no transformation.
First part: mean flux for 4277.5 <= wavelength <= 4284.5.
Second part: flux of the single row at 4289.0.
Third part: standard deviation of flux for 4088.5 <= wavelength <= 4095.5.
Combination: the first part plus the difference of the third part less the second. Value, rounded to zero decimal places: 20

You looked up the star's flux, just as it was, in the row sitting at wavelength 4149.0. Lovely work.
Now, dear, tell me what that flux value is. 86.32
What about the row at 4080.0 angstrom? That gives 83.7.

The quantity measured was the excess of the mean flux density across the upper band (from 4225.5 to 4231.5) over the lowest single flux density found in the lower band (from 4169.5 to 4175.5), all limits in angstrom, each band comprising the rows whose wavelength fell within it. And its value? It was 37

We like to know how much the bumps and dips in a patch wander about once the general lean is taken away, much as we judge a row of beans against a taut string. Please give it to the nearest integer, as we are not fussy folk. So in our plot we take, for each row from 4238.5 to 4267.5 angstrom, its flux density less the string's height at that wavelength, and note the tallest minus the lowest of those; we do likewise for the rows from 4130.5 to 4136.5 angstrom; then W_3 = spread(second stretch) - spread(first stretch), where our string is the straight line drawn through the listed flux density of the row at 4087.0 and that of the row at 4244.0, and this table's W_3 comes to -11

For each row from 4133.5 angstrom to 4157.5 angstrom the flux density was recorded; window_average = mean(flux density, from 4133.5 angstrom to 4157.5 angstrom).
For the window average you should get 87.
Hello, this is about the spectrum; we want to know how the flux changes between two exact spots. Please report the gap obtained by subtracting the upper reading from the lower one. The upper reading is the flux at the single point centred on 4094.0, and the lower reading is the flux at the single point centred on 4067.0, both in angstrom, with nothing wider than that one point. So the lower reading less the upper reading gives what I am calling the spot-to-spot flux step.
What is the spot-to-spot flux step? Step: 16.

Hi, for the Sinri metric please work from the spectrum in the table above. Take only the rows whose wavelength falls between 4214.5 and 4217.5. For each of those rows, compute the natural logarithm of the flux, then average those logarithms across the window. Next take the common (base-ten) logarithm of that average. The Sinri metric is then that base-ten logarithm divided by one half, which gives 1.30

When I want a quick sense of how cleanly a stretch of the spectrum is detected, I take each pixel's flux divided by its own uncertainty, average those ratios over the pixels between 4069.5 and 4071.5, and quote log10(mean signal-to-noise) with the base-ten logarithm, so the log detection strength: 0.68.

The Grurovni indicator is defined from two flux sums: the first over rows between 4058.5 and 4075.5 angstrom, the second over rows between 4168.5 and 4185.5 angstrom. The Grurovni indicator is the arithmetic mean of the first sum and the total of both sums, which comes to 2125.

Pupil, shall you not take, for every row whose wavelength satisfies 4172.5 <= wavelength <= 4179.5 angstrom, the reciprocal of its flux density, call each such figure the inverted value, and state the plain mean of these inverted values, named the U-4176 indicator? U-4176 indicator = 0.0142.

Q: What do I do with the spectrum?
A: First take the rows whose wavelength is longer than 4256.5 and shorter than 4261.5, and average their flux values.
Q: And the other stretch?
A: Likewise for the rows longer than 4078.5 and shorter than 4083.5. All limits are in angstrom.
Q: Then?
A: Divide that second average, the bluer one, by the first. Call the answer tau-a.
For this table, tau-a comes 1.02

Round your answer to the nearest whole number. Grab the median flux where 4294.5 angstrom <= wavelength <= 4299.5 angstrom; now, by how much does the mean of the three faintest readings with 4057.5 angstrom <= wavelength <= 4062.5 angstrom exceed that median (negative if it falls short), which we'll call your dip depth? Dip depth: -6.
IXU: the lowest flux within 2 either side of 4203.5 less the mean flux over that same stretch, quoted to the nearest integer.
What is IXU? -11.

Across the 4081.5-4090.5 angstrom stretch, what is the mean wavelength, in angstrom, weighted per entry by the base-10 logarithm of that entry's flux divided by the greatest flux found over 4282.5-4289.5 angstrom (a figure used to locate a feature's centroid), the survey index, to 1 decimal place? 4086.8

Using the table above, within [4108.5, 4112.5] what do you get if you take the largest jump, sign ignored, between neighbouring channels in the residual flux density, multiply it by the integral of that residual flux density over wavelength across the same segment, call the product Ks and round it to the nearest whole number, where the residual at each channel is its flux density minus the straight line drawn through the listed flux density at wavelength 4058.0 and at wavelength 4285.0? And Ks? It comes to -1771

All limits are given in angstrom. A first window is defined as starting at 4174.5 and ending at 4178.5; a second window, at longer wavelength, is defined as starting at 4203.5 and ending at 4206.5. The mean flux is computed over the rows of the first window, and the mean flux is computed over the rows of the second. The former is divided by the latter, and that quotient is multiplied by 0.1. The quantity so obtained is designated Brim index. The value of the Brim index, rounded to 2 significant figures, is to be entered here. 0.075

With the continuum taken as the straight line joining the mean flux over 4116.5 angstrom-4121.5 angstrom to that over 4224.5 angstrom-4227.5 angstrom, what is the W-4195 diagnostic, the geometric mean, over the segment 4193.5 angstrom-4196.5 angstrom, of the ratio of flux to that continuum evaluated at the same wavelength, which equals 1.26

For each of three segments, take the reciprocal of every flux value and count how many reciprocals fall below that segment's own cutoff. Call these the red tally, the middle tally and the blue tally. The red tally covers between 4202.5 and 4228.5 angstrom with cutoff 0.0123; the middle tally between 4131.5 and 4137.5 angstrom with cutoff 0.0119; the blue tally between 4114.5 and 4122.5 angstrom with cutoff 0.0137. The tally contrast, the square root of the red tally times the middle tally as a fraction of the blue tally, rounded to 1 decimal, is 1.1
